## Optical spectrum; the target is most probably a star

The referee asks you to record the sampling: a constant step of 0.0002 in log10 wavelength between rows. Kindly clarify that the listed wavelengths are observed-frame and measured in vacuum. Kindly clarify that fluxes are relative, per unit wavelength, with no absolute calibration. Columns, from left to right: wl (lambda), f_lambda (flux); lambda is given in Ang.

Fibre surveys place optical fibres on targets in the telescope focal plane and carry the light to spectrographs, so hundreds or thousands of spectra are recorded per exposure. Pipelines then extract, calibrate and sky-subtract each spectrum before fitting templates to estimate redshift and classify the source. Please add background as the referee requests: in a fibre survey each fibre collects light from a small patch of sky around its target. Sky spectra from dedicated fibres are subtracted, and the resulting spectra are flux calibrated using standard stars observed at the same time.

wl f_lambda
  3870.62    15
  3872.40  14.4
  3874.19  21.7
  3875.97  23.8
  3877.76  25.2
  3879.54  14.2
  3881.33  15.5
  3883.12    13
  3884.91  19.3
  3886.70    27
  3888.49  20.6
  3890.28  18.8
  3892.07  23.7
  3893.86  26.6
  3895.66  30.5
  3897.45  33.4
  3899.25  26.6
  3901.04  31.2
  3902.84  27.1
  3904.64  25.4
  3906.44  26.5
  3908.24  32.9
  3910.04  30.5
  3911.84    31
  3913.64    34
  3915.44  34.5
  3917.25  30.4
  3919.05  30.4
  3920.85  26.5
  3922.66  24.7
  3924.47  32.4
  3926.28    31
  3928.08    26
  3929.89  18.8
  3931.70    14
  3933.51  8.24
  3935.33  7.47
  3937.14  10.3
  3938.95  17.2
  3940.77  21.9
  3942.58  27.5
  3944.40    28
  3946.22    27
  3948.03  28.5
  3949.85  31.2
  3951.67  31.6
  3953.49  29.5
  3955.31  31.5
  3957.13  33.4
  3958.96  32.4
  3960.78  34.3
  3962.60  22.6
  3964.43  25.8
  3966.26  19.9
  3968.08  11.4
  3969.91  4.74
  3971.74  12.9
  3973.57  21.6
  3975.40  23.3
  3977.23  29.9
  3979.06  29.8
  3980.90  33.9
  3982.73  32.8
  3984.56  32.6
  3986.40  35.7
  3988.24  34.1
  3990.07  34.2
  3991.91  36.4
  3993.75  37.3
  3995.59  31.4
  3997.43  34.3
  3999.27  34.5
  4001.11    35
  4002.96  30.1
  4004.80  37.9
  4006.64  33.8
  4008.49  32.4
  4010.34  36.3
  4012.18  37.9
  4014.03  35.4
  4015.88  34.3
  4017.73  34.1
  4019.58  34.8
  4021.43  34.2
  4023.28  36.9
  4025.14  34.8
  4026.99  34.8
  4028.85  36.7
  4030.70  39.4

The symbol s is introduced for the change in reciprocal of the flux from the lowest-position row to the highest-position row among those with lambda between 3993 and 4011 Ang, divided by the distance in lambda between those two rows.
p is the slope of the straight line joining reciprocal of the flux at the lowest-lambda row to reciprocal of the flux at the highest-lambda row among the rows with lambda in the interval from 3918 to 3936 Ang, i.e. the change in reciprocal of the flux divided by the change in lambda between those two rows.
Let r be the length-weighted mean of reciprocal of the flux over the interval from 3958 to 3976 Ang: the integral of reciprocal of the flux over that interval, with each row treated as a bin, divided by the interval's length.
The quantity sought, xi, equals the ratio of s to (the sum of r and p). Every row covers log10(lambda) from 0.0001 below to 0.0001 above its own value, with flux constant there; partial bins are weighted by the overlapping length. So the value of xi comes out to 0.001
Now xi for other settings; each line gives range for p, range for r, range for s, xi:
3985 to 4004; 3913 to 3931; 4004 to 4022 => 0.005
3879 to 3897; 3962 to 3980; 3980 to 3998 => 0.000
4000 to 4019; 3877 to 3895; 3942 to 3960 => -0.006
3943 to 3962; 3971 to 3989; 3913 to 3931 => 0.039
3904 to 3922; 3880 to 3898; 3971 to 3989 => -0.061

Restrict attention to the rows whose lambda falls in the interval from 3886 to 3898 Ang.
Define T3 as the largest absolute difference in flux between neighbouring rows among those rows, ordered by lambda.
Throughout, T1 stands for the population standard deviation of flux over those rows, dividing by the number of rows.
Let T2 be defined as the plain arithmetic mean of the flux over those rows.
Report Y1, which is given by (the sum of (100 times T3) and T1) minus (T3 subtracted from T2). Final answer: 625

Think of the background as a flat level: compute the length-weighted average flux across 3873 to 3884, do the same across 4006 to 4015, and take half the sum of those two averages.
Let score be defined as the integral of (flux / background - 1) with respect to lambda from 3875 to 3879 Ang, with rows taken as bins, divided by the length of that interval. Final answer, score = -0.1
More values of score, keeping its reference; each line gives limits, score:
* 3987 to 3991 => 0.3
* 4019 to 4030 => 0.3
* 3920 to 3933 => -0.1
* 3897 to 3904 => 0.1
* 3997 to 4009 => 0.3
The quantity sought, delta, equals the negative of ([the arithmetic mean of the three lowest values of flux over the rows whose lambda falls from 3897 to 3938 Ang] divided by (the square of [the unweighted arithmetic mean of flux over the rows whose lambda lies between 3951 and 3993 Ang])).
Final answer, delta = -0.011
